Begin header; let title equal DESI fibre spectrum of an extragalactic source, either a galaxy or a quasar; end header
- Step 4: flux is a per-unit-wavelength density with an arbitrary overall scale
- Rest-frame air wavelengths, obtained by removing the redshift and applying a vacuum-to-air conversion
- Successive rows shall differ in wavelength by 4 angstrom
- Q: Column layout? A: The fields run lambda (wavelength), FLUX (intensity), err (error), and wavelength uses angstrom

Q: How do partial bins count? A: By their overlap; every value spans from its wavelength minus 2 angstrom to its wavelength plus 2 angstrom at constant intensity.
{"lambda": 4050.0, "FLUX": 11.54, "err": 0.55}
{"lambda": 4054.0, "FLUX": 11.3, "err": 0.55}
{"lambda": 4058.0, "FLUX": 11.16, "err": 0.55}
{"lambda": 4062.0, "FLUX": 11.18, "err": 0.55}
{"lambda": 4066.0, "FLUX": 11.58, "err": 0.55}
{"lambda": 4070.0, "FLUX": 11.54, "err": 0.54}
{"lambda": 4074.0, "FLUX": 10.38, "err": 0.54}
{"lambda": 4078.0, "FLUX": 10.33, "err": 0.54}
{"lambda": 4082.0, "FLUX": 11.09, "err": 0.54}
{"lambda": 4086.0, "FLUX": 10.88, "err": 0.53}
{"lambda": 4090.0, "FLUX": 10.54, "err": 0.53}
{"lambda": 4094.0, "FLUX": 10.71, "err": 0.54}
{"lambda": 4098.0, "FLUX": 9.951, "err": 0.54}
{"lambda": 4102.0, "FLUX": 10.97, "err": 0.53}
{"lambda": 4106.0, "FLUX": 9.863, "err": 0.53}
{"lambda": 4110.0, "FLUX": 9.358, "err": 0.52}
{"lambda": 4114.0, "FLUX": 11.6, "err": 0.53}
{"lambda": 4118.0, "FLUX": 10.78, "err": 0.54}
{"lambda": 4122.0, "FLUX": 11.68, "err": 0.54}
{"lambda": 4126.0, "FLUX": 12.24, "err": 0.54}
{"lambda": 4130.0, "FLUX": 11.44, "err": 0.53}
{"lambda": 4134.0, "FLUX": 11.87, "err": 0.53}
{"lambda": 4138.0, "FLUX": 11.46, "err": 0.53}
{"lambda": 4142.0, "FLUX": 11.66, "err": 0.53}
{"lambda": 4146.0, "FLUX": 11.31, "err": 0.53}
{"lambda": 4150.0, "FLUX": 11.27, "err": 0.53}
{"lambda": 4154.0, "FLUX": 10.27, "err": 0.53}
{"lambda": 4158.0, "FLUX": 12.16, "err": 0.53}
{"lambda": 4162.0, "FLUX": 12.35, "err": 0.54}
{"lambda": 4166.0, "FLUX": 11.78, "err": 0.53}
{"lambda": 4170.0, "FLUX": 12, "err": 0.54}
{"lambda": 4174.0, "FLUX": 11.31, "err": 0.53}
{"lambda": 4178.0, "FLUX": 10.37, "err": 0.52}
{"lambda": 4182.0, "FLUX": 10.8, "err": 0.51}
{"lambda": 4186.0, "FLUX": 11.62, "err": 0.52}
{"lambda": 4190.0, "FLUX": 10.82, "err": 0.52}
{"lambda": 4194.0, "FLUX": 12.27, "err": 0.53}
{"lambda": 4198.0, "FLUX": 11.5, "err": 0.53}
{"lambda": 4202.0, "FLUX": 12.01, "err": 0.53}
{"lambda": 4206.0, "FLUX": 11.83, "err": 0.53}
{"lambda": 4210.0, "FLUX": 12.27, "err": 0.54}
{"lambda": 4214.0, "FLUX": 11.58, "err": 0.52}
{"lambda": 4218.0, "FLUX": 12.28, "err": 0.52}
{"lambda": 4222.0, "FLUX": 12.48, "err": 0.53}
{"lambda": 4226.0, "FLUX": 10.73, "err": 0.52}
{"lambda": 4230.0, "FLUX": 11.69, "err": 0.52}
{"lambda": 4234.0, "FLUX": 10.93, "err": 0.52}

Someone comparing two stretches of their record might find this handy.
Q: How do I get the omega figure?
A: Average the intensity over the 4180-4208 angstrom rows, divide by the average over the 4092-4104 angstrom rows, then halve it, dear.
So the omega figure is 0.55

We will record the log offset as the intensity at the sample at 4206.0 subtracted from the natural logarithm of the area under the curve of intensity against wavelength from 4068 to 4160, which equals -4.91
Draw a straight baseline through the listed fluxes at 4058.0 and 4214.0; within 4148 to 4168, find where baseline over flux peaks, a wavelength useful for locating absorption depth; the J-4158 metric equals 4154.0 angstrom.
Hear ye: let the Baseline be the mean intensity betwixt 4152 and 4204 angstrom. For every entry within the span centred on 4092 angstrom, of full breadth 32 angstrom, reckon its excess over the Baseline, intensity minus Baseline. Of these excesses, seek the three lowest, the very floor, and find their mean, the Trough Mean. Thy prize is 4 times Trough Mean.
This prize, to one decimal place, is -5.7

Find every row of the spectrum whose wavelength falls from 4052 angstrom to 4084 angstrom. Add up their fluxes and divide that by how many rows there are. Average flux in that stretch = 11.1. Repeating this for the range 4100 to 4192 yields 11.3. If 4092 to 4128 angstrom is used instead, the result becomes 10.8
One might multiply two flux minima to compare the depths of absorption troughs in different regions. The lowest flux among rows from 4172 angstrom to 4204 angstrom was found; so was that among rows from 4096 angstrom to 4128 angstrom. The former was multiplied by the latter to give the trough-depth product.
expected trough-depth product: 97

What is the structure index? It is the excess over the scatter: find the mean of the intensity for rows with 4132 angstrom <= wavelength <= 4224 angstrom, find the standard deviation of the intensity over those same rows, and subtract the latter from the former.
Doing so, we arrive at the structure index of 11.0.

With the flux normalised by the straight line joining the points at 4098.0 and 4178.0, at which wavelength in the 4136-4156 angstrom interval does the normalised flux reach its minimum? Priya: 4154.0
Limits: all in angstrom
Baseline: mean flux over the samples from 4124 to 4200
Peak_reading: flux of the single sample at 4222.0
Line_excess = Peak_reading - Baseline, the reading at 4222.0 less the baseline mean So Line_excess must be 1.0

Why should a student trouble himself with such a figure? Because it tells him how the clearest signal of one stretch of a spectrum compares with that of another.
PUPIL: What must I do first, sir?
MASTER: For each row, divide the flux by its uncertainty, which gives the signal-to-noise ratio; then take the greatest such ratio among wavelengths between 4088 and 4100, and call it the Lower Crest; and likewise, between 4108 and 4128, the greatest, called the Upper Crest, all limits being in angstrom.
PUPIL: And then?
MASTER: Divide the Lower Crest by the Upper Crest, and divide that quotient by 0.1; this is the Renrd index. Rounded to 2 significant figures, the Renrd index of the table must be 8.8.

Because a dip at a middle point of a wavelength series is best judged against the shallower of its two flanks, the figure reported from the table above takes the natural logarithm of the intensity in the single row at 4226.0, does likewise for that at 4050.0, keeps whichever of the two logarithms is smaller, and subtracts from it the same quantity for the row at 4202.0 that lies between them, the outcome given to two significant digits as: -0.11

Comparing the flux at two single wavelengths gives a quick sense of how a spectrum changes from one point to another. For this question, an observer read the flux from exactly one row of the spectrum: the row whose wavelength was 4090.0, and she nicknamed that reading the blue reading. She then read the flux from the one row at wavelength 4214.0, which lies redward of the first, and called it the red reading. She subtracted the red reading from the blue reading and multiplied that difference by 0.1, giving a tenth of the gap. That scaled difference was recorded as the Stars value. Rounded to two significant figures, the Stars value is -0.10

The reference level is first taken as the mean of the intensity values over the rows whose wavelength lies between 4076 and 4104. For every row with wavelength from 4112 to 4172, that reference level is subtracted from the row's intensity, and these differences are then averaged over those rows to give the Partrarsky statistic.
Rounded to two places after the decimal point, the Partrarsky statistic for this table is 0.95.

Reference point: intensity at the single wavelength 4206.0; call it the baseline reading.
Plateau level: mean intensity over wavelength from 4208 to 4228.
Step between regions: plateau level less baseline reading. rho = 0.0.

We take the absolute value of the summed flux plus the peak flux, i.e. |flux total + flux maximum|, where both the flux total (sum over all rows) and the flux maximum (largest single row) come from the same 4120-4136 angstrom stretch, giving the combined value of 59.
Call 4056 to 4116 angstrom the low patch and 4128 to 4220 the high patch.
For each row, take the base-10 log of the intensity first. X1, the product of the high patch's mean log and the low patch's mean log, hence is 1.10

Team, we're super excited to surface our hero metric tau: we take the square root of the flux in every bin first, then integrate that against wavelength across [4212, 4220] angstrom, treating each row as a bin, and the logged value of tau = 28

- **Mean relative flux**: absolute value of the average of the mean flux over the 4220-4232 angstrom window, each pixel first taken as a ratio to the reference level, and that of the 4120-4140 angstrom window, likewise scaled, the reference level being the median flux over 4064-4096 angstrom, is 1.08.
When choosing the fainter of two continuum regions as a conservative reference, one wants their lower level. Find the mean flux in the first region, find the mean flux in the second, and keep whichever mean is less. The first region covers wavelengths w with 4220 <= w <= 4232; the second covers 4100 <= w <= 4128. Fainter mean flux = 10.9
